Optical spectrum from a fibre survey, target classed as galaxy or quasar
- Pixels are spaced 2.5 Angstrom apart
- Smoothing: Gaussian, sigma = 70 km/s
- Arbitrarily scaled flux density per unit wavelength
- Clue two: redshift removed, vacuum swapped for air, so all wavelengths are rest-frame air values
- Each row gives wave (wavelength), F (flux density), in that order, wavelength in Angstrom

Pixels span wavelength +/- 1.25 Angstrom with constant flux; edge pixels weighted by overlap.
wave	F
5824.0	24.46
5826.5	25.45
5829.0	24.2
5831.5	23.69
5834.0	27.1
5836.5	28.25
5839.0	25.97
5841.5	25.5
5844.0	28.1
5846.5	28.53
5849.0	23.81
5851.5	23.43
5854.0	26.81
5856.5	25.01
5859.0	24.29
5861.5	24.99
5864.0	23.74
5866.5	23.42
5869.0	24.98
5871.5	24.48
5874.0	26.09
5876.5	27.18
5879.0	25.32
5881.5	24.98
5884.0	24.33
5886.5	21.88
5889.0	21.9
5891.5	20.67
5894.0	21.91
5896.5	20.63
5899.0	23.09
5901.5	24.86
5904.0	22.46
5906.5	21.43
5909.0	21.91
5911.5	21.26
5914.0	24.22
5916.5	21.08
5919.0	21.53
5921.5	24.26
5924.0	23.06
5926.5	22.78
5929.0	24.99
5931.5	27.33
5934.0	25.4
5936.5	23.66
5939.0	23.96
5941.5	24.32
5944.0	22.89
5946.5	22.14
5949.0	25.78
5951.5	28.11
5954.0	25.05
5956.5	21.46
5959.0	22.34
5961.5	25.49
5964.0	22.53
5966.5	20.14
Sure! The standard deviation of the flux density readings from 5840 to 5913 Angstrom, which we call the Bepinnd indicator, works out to 2.1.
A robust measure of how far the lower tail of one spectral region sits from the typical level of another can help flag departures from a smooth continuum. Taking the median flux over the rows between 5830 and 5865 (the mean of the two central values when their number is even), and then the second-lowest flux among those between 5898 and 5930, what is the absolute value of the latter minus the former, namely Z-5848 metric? 4.0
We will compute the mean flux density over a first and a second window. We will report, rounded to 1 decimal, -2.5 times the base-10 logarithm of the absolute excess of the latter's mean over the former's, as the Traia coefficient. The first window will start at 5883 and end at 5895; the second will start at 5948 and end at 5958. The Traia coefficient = -1.2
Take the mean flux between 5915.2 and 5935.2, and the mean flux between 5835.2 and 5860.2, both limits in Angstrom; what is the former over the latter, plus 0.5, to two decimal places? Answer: 1.42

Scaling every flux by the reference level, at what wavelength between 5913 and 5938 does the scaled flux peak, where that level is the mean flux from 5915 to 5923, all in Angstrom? 5931.5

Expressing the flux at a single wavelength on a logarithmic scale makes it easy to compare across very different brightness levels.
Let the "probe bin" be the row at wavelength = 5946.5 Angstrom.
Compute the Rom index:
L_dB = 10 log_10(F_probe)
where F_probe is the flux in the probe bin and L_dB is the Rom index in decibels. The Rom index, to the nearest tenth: 13.5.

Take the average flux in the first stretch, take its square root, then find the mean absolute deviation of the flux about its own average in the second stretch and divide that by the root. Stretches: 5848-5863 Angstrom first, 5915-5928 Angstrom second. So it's 0.20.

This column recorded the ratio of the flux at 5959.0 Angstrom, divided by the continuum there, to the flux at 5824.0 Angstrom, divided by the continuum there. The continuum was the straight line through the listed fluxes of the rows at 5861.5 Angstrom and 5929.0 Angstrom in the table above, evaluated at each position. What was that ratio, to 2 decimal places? 0.91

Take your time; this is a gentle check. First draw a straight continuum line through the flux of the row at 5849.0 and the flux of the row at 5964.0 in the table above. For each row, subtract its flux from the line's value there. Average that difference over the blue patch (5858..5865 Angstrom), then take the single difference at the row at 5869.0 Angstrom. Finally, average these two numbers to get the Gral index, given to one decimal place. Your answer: -1.0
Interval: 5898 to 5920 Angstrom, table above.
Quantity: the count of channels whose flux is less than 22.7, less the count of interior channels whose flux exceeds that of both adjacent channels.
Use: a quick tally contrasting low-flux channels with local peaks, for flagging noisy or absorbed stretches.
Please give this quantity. 3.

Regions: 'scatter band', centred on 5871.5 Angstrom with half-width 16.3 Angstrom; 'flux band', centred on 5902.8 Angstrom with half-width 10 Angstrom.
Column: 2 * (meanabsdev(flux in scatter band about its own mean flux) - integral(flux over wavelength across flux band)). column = -886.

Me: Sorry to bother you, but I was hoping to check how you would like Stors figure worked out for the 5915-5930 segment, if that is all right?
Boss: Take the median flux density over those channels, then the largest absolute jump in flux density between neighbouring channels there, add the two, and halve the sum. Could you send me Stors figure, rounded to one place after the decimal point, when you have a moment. 12.8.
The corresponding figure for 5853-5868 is 13.2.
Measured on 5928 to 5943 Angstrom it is 13.5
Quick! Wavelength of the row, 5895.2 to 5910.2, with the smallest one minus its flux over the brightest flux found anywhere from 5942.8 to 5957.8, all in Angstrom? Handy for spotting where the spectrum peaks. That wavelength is 5901.5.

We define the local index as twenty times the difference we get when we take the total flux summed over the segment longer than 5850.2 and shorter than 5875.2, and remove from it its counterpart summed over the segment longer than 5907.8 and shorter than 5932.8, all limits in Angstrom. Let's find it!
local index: 296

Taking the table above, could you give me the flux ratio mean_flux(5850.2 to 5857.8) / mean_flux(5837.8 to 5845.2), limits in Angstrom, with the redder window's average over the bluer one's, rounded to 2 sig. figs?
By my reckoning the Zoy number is 0.95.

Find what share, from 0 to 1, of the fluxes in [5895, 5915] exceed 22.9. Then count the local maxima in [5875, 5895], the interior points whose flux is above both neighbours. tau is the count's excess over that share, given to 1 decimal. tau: 0.6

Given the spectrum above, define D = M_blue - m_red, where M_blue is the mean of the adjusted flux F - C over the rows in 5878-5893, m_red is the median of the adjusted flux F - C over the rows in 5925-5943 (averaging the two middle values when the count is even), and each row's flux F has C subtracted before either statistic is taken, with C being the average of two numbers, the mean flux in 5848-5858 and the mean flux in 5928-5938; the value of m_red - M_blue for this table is 1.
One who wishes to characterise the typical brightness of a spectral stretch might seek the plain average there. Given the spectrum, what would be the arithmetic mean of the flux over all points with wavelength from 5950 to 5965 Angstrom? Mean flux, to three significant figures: 24.2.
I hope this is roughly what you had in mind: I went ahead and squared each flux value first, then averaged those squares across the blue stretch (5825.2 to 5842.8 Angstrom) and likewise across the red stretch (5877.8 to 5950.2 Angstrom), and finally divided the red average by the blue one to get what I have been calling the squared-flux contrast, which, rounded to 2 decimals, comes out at 0.82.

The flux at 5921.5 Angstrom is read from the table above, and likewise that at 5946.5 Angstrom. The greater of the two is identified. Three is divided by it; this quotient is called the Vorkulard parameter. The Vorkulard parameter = 0.124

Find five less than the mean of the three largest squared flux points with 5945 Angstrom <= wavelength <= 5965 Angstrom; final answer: 697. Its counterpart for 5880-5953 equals 729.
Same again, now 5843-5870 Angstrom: 769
